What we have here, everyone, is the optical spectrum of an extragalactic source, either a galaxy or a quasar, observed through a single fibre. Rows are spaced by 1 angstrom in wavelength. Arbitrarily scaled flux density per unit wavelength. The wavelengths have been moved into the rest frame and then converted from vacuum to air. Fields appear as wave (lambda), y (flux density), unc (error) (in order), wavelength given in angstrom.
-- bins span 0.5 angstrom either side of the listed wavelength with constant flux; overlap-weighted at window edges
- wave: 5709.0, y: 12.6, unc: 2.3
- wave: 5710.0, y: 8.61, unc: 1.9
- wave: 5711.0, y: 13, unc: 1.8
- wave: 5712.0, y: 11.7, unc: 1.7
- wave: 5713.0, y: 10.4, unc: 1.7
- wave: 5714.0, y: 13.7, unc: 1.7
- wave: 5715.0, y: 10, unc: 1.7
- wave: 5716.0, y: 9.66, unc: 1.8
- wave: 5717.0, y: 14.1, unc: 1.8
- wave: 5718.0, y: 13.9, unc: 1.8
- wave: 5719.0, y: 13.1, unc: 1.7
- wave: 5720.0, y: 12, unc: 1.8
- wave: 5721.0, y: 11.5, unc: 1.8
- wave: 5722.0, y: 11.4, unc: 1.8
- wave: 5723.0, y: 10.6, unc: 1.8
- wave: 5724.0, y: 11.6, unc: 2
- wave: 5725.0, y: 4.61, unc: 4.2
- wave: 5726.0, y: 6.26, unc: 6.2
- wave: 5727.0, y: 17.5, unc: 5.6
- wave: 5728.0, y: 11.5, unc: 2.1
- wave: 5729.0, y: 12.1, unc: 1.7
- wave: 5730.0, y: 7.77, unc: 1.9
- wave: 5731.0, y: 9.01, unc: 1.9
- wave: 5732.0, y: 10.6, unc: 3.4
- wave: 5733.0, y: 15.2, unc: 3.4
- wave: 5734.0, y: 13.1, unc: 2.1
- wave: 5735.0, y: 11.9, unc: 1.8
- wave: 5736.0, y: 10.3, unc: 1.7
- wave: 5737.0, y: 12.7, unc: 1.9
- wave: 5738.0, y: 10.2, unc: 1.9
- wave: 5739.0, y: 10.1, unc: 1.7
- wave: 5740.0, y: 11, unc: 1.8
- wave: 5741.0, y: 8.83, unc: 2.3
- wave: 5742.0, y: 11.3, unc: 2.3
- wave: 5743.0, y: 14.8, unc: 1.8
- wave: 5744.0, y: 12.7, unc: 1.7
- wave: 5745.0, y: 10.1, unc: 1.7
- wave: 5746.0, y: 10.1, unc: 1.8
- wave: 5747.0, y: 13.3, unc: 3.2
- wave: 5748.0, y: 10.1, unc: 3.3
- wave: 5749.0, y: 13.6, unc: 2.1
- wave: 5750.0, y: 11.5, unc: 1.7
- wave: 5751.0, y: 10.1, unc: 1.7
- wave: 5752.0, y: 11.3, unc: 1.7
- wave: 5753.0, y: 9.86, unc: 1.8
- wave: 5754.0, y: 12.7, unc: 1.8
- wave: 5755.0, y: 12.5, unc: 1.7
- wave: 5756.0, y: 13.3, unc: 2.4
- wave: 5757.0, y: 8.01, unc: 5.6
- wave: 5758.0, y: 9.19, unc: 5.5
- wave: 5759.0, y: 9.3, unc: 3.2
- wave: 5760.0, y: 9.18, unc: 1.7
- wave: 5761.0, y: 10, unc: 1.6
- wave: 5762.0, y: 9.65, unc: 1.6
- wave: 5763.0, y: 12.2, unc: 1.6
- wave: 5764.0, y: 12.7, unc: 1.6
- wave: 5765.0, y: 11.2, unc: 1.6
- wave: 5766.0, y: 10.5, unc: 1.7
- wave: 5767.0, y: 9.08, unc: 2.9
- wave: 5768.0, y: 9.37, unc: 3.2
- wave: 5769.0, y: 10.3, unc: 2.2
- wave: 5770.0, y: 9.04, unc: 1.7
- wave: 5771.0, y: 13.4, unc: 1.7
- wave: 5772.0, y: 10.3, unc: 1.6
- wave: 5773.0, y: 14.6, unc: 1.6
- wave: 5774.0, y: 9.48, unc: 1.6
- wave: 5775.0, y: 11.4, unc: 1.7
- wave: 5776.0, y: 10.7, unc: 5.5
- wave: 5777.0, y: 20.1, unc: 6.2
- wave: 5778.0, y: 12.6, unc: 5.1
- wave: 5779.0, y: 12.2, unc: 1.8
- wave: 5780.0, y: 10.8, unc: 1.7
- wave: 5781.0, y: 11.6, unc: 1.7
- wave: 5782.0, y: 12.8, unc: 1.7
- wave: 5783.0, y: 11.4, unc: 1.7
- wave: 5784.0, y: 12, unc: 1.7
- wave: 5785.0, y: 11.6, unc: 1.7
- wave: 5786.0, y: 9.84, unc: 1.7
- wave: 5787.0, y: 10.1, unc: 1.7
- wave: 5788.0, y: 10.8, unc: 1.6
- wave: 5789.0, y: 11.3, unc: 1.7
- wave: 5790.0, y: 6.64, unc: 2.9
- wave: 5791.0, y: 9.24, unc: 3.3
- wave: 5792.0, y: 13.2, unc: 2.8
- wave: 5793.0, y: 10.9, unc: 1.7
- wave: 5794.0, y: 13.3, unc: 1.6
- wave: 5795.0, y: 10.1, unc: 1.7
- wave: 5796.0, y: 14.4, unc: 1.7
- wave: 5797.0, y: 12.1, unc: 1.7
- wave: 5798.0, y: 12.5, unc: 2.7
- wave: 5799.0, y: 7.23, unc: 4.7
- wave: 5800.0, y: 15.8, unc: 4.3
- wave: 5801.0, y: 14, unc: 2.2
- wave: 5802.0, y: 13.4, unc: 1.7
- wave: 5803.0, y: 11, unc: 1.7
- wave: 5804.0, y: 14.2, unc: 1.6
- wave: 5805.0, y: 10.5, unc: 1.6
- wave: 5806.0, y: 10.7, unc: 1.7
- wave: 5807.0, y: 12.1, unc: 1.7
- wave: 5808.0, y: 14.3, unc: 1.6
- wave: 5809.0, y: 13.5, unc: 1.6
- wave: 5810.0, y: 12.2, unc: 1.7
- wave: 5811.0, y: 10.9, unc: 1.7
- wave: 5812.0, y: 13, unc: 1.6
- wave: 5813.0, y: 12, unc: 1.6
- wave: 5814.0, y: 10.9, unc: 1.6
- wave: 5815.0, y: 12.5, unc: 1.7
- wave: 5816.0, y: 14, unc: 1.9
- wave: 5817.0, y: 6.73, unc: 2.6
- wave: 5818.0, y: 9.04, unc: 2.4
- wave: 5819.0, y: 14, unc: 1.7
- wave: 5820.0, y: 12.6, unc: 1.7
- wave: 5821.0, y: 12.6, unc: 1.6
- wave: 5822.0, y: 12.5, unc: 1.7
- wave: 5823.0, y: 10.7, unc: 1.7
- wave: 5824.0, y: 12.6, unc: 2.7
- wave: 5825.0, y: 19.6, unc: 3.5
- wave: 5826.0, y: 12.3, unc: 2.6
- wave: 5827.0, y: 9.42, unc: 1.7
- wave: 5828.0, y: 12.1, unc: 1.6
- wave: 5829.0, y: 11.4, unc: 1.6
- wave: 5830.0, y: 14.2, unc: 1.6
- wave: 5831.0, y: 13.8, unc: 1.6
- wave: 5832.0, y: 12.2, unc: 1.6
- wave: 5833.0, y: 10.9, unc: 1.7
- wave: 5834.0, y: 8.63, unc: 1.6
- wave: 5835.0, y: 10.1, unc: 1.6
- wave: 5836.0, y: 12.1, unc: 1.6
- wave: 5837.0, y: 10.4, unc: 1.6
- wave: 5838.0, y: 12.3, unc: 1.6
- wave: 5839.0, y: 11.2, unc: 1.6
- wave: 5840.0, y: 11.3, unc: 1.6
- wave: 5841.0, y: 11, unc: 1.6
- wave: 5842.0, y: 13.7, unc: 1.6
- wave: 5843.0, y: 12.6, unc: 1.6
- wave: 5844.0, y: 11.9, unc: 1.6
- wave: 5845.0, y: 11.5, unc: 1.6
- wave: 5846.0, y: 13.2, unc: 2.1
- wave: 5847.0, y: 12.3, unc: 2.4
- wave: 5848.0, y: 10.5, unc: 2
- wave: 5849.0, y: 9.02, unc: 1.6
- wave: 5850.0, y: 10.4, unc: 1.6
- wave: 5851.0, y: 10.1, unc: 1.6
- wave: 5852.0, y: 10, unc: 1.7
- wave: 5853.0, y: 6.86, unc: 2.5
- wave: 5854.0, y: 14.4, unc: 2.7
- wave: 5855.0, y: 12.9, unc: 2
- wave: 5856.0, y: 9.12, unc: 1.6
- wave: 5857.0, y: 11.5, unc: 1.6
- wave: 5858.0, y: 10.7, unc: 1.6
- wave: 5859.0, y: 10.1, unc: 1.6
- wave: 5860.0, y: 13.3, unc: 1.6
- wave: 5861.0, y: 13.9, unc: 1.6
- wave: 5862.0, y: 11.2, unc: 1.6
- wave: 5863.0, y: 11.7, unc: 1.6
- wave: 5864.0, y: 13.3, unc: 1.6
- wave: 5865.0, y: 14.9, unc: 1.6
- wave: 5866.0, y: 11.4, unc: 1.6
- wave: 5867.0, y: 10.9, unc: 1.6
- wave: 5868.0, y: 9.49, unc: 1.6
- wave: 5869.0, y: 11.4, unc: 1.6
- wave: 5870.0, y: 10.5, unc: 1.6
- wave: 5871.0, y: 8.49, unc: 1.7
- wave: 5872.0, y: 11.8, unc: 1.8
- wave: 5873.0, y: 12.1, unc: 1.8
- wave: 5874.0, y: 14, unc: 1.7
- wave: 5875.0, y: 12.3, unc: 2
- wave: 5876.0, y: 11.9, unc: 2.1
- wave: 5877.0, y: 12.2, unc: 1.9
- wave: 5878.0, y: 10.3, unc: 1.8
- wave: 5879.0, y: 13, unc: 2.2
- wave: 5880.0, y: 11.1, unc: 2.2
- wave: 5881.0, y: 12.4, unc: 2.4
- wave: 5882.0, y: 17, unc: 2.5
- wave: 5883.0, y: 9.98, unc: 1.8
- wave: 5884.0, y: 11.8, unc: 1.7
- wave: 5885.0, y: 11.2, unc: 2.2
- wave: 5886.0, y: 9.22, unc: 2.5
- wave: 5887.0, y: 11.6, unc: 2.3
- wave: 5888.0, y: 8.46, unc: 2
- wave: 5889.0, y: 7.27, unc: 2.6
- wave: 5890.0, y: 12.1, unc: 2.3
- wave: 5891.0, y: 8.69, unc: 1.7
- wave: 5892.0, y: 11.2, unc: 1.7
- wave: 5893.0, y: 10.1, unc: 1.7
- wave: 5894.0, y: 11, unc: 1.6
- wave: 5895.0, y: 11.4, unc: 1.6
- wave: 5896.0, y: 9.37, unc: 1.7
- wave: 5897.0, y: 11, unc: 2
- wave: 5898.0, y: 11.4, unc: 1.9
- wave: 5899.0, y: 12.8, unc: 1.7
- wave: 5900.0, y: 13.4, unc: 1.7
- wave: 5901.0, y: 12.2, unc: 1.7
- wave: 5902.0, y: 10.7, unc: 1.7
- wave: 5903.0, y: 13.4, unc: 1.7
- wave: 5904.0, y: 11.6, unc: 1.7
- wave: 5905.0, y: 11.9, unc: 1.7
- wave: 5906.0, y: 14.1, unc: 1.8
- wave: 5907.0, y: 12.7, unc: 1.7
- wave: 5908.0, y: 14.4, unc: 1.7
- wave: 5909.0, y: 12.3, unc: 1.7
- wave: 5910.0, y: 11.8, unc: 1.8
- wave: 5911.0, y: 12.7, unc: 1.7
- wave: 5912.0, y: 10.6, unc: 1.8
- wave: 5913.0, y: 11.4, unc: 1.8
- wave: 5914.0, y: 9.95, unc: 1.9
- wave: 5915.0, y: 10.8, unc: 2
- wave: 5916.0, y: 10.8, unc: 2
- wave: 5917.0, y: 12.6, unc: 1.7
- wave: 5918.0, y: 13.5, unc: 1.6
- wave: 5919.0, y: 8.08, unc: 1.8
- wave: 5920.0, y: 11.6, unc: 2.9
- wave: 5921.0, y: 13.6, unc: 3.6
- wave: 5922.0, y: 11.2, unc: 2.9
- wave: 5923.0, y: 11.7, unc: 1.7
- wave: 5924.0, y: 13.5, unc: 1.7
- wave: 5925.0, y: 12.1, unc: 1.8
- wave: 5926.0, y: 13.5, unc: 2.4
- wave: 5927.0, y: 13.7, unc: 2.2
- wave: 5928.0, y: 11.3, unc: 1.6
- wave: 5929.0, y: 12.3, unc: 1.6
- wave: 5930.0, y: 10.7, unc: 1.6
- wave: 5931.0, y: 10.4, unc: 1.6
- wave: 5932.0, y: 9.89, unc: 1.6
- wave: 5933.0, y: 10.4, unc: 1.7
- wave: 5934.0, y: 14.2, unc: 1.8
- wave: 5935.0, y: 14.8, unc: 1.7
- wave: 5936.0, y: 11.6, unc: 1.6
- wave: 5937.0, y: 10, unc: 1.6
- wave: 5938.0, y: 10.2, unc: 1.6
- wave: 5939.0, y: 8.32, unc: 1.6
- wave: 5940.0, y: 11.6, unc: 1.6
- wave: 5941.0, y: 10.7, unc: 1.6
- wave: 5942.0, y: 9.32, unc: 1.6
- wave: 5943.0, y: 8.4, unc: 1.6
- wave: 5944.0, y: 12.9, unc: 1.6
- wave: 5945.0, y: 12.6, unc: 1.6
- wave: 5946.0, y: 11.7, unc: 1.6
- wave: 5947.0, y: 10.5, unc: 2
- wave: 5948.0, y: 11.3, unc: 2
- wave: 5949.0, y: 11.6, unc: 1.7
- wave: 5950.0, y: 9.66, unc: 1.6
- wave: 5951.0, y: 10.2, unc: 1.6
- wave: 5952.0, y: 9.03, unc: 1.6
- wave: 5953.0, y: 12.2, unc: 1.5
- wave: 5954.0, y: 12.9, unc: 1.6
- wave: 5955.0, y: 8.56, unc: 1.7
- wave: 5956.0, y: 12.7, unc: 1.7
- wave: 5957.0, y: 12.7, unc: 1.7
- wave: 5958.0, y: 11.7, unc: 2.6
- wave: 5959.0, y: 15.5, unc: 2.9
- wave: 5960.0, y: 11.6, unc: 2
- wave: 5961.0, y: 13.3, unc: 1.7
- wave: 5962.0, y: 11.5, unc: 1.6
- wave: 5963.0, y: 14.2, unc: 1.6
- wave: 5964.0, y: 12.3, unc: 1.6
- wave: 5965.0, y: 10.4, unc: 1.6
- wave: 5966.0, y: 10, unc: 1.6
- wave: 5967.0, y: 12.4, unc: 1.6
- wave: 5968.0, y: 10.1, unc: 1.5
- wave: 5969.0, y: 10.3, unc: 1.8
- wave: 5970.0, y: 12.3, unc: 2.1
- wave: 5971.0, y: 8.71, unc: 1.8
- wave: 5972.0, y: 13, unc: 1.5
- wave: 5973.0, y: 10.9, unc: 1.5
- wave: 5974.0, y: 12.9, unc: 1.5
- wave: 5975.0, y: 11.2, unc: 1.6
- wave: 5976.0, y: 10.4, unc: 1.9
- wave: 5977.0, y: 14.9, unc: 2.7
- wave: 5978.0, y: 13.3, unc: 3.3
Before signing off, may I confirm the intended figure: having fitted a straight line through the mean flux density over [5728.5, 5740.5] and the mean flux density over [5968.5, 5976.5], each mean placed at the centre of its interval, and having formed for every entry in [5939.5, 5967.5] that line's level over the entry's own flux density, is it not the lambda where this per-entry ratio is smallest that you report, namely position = 5959.0 angstrom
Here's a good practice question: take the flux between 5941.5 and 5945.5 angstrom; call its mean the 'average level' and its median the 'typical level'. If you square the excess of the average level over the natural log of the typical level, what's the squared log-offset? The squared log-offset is 71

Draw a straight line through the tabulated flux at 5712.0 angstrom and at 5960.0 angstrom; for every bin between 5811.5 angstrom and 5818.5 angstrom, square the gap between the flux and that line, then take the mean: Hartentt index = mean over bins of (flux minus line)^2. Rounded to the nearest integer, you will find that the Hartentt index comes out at 6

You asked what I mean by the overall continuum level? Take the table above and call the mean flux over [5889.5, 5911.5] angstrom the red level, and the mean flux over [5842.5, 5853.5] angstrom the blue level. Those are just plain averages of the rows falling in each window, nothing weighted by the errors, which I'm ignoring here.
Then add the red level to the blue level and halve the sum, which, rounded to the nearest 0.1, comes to 11.3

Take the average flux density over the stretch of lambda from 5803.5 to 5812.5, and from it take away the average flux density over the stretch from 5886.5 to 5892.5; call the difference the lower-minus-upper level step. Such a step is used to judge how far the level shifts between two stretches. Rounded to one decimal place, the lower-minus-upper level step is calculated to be 2.5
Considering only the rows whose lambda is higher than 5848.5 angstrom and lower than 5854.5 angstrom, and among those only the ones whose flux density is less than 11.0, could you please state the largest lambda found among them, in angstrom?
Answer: 5853.0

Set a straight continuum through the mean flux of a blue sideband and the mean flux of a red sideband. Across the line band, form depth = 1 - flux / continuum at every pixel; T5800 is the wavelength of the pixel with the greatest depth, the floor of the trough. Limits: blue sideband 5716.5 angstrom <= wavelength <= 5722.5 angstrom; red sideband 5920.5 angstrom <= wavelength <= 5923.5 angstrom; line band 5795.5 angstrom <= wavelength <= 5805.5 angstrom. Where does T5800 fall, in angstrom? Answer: 5799.0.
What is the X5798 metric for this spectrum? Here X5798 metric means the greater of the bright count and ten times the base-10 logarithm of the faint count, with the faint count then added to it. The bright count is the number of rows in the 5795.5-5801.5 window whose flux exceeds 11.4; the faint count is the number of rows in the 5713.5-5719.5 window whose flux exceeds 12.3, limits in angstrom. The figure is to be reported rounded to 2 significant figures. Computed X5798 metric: 10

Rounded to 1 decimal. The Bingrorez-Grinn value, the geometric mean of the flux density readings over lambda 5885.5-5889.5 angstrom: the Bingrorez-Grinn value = 9.0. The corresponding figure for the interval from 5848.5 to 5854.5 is 9.9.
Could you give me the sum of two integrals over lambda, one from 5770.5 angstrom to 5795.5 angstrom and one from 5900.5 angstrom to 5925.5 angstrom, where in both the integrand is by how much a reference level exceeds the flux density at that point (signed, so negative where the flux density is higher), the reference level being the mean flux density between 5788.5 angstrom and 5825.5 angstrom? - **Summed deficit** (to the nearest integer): 13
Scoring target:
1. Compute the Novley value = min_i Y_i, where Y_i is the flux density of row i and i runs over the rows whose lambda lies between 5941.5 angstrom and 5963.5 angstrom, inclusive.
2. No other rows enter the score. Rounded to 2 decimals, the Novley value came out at 8.40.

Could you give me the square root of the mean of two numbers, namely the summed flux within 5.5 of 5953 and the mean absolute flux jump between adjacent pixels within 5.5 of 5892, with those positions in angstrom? 7.90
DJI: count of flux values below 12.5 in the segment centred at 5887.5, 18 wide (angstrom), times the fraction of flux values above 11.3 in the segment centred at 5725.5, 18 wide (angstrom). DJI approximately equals 10.7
